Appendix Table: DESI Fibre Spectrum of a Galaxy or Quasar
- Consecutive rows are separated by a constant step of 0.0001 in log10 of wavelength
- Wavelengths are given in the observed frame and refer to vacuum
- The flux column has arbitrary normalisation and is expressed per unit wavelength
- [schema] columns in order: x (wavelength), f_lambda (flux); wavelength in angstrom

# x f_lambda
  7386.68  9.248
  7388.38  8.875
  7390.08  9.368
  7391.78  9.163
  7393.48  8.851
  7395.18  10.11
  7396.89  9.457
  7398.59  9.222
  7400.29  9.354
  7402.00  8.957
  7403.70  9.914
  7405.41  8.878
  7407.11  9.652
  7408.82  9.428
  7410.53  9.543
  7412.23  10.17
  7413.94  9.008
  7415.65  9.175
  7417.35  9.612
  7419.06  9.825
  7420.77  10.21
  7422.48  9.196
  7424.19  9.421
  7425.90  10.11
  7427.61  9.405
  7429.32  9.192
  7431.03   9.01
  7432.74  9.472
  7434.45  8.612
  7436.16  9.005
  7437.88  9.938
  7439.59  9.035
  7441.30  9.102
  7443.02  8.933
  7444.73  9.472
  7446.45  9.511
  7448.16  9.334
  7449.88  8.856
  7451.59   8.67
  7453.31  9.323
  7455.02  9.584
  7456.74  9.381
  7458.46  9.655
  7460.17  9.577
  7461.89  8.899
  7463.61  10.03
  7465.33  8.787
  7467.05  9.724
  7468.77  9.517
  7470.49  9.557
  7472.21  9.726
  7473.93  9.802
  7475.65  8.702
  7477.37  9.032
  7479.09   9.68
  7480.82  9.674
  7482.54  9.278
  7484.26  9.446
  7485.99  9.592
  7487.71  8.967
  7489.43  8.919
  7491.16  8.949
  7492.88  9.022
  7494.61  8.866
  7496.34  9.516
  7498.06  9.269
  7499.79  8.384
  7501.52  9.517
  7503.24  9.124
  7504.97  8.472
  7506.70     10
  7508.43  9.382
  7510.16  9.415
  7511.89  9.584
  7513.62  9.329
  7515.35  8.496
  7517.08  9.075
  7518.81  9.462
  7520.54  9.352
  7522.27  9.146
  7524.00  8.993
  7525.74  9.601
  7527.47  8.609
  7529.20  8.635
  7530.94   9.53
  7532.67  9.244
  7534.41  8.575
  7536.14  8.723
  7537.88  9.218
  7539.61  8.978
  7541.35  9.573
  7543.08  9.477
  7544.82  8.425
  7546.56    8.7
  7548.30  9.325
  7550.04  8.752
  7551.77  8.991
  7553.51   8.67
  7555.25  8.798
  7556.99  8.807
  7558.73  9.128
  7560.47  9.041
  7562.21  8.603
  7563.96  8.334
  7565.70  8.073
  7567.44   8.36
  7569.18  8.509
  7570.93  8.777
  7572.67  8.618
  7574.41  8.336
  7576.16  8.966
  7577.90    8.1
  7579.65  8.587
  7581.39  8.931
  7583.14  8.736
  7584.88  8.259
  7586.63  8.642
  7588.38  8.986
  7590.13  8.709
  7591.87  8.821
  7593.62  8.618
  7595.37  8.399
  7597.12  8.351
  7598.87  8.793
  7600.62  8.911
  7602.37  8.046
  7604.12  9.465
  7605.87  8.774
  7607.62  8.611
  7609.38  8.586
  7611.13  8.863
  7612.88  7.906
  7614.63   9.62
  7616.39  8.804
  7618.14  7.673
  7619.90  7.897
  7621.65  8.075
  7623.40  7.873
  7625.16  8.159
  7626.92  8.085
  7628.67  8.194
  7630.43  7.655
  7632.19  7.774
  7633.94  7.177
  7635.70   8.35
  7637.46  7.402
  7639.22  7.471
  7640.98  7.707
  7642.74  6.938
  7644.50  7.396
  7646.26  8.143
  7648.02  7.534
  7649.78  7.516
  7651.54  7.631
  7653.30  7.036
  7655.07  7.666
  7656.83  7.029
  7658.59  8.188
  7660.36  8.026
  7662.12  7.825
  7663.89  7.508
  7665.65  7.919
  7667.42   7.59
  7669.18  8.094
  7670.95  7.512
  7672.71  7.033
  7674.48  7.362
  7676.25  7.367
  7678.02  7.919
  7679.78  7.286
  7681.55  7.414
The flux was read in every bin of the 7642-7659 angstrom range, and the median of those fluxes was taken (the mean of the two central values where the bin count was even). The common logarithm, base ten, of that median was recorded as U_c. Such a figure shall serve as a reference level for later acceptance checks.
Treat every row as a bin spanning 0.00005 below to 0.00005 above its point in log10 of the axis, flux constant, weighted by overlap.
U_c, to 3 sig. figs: 0.877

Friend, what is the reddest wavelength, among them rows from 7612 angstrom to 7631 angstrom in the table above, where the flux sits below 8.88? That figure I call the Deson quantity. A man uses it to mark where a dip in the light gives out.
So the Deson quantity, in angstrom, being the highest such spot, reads 7630.43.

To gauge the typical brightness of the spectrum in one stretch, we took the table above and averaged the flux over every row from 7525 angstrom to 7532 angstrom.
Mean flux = 9.1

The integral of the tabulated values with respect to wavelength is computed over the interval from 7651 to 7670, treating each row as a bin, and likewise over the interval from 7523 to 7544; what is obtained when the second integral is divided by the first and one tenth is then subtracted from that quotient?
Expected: 1.2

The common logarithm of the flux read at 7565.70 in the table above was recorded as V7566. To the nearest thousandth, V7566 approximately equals 0.907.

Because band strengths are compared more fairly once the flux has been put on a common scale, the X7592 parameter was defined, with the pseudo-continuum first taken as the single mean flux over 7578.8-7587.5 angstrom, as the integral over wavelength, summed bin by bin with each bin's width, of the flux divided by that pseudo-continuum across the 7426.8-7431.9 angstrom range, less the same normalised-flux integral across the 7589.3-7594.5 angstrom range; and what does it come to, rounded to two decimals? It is 0.18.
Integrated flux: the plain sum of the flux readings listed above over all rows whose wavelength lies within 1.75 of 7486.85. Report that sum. 18.6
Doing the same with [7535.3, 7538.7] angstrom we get 17.9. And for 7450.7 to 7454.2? 18.0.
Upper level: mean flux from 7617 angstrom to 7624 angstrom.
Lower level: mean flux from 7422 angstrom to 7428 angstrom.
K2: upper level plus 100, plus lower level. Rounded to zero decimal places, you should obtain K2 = 117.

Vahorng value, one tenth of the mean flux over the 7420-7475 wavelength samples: 0.94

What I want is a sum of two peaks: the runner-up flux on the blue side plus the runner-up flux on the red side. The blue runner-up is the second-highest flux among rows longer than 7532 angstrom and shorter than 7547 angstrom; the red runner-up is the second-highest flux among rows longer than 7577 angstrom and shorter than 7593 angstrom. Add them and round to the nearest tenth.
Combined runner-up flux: 18.4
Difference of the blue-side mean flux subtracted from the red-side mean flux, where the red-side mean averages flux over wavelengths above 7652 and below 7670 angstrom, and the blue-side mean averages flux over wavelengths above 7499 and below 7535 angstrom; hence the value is -1.5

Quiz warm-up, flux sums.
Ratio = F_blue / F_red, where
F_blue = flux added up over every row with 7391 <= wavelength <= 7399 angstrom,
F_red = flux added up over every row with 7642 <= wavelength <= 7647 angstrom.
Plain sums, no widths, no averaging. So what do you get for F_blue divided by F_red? 2.1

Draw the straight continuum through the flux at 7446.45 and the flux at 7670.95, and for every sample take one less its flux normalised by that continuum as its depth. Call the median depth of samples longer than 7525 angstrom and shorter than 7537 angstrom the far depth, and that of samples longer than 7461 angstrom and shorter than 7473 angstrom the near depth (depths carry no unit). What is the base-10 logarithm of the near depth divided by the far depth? 1.4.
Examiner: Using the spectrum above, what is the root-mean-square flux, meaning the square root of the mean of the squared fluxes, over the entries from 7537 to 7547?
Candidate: 9.07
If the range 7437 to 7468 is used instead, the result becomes 9.33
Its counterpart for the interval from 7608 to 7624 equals 8.39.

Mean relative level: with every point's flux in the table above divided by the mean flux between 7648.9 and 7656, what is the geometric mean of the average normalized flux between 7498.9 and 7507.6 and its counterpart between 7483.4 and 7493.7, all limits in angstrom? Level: 1.22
